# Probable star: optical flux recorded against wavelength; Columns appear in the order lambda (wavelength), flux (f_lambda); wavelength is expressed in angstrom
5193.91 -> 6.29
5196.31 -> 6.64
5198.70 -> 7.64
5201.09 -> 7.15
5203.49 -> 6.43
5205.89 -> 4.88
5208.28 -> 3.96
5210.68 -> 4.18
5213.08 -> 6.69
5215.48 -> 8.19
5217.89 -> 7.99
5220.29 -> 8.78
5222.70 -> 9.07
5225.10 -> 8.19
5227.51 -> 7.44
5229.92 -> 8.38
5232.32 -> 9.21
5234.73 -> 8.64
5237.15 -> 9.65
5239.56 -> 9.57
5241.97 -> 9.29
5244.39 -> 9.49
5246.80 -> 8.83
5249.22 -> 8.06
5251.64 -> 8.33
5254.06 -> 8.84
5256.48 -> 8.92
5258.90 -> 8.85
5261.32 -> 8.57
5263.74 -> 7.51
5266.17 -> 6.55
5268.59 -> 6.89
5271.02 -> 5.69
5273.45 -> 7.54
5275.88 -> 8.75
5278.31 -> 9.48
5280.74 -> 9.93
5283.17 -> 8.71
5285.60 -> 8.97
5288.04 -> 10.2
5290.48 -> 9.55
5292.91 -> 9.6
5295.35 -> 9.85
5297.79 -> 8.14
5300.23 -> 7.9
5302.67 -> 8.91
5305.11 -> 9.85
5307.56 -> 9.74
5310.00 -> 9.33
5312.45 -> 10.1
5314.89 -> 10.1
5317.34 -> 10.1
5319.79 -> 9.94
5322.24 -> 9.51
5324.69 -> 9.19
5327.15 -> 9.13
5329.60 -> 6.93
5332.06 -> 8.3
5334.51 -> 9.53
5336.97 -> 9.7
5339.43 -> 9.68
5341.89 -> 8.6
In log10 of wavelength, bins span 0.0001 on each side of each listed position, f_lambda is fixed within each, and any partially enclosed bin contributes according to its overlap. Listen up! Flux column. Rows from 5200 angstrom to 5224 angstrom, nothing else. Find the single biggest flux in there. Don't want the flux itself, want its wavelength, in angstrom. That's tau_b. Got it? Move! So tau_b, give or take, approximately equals 5222.70 angstrom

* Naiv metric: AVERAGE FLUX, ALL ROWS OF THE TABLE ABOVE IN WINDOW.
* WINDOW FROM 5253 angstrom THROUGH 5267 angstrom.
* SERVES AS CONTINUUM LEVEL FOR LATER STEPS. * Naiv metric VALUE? 8.2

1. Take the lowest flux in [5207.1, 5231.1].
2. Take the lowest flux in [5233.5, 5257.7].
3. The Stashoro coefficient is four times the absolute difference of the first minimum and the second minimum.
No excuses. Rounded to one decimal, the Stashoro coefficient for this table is 16.4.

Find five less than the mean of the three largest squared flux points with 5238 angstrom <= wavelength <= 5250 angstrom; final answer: 84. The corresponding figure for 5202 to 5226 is 70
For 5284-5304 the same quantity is 93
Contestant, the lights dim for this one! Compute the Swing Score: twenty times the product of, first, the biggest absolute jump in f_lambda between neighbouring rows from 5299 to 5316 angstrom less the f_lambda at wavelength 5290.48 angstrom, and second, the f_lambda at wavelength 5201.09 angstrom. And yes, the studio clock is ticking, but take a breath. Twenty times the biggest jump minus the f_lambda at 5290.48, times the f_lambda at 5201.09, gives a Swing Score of -1221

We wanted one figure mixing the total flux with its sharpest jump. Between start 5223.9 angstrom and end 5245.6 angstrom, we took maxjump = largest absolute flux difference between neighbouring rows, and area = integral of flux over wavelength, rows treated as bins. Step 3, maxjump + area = 194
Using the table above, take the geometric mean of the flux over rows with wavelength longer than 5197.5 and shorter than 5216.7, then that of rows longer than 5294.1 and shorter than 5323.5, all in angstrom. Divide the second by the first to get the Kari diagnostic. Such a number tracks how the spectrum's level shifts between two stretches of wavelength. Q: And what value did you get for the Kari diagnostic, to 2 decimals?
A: 1.59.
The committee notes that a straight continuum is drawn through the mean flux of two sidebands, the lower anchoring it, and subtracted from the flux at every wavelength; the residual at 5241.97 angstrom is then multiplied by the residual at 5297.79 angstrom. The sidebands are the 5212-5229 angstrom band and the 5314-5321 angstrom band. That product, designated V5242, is -1.2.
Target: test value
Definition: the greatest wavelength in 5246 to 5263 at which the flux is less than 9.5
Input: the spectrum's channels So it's 5261.32 angstrom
